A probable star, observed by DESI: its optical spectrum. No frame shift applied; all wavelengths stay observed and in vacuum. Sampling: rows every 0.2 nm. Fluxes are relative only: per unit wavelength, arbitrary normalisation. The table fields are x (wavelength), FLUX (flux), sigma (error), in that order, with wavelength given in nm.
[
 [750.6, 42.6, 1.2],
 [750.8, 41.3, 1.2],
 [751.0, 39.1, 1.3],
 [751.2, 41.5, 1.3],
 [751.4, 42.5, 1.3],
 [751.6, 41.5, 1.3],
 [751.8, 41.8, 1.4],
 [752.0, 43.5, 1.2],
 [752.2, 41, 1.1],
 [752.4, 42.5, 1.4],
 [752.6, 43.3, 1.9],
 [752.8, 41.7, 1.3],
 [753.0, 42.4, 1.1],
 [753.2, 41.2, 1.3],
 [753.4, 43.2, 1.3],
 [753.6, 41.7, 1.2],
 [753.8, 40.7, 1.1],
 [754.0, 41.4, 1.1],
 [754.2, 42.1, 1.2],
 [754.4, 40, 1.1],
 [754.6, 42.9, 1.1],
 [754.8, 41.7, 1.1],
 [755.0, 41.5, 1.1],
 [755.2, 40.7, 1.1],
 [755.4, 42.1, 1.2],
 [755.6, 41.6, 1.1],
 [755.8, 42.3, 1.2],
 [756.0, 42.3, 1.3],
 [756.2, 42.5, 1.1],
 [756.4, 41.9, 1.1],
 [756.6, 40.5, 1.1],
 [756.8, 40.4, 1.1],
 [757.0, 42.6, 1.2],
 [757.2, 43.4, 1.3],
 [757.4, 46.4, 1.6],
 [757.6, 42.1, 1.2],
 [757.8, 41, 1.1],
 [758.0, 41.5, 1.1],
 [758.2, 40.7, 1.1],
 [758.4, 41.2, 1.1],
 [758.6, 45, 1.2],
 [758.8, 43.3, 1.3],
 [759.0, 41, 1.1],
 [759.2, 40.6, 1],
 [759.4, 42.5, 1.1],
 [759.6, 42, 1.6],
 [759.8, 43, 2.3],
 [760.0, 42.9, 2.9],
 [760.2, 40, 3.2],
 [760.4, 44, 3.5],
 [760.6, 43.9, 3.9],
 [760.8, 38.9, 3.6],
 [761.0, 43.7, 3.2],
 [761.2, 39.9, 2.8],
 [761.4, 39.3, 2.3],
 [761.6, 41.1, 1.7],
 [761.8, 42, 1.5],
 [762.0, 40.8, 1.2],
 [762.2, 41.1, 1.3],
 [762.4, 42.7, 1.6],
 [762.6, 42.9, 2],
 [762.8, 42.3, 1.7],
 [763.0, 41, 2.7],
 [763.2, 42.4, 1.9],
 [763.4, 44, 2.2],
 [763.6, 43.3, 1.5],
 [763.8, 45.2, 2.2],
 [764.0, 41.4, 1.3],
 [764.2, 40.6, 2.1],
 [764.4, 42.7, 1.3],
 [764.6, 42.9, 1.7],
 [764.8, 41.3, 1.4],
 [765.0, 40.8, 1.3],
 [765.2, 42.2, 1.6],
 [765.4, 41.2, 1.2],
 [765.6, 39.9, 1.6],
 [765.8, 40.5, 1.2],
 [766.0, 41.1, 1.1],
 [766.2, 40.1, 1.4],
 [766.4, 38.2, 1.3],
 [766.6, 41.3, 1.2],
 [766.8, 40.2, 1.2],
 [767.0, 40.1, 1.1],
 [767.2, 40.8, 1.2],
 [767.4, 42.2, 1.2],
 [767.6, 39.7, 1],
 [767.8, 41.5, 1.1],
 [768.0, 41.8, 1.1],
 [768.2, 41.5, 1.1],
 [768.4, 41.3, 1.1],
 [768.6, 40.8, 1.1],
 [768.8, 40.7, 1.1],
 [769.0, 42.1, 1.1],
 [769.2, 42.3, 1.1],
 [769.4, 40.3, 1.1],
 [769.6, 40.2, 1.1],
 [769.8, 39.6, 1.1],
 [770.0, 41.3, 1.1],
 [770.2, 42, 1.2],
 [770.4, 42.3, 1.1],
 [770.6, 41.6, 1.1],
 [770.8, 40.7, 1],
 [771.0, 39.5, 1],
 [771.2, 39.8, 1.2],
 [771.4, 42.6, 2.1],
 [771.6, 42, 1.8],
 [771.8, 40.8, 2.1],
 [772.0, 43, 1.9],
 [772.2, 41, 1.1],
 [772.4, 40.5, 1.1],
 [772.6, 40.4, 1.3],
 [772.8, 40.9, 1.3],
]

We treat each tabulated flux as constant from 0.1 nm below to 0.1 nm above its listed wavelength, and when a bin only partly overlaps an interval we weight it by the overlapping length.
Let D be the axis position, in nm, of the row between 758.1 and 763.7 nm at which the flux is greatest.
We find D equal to 758.6 nm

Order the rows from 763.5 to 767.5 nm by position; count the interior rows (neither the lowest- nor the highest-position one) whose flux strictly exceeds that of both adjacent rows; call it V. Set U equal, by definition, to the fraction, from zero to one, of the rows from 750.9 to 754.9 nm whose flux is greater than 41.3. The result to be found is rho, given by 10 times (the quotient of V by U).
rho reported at 67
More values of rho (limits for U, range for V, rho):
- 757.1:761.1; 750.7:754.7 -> 92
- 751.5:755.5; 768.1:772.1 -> 40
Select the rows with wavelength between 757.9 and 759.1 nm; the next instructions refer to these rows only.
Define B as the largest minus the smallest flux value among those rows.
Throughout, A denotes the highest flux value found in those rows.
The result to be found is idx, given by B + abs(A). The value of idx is 49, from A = 45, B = 4.3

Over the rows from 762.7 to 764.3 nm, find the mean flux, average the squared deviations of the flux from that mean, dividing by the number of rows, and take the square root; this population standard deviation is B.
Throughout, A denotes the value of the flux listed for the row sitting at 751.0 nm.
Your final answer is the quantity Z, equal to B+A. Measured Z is 41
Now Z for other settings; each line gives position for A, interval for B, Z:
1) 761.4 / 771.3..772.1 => 40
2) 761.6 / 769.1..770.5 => 42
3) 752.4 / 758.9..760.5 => 44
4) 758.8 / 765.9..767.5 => 44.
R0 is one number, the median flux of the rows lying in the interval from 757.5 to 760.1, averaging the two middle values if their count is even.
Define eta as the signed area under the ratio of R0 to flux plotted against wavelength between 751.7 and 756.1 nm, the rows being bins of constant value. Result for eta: 4.41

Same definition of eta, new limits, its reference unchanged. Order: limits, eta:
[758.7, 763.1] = 4.43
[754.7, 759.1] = 4.40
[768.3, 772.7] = 4.50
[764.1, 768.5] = 4.51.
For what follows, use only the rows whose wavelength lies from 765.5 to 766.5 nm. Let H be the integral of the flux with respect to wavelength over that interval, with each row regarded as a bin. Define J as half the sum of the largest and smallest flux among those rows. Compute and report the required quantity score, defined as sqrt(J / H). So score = 0.996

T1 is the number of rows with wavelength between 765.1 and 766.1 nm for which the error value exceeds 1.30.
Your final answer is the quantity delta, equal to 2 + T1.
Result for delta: 4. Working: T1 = 2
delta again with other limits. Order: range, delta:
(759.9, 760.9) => 7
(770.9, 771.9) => 5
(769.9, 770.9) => 2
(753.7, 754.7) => 2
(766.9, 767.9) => 2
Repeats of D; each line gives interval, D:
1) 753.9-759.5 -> 757.4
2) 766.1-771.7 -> 771.4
